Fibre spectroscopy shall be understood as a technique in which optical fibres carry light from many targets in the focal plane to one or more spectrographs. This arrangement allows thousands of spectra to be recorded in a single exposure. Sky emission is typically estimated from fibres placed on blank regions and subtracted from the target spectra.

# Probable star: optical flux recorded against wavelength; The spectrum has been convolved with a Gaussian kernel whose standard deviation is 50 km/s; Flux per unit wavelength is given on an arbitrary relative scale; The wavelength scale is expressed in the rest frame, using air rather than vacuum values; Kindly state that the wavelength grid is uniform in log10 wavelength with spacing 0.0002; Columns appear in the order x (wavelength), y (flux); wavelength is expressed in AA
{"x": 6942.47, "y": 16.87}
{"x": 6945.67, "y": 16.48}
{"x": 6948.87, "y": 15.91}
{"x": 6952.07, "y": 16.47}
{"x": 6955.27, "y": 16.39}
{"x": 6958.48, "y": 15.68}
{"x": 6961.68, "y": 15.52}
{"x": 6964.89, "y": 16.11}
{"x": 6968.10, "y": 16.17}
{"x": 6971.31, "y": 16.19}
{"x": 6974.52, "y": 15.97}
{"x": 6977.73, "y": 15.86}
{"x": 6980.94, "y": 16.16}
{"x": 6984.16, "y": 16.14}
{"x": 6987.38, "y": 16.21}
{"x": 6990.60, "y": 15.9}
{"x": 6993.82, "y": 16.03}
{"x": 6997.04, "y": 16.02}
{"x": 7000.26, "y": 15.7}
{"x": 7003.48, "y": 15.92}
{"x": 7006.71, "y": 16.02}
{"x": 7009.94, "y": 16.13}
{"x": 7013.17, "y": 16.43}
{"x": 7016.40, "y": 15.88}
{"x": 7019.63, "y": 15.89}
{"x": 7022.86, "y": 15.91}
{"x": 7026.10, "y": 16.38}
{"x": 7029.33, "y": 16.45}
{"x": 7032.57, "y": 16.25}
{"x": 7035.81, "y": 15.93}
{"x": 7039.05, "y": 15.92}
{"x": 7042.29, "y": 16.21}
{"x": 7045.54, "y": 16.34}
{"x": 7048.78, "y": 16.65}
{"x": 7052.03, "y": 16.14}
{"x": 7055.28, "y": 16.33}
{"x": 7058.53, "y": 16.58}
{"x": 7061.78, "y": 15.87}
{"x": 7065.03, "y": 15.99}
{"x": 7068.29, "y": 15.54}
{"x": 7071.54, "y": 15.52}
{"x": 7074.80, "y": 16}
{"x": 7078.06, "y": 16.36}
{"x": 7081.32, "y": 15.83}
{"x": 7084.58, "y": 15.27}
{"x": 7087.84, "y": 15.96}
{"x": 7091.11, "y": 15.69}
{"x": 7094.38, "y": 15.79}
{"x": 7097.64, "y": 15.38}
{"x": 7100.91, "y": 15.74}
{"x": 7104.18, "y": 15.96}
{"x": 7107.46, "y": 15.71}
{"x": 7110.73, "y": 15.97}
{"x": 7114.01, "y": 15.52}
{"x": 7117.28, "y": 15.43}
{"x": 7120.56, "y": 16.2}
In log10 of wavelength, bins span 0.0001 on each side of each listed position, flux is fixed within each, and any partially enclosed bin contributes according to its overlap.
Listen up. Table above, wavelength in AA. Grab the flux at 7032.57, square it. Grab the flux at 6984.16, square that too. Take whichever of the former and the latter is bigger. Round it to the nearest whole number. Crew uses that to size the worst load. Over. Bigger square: 264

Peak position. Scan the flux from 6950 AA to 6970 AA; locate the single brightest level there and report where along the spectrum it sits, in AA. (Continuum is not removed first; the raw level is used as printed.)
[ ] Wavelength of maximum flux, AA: 6952.07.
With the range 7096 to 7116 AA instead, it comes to 7110.73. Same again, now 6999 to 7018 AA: 7013.17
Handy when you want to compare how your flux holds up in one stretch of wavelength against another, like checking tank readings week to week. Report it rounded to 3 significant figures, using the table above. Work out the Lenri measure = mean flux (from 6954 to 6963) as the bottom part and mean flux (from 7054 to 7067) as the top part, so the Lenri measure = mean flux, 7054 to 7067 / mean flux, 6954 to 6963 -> 1.02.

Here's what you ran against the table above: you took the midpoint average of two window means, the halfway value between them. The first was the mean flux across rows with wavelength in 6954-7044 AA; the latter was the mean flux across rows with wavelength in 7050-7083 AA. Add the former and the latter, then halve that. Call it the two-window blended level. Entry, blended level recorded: 16.0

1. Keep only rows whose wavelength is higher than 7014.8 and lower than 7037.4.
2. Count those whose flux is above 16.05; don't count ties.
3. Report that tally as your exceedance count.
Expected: 3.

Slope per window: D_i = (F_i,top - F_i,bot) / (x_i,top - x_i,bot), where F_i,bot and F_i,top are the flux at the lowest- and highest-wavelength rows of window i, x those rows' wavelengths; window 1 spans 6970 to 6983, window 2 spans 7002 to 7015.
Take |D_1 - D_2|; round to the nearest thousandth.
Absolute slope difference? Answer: 0.056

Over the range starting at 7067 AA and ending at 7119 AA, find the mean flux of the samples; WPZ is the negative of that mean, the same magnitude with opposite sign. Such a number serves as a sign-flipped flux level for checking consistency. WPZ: -15.7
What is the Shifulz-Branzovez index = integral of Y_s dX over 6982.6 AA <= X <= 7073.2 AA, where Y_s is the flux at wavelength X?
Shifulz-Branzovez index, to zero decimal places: 1457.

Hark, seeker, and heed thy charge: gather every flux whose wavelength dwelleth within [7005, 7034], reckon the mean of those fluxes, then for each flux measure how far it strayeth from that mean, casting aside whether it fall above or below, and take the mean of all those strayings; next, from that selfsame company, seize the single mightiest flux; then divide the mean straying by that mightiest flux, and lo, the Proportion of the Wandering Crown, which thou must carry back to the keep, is 0.012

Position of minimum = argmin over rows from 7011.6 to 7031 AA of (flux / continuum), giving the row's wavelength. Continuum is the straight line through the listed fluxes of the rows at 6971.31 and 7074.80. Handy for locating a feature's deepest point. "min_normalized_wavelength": 7016.40 AA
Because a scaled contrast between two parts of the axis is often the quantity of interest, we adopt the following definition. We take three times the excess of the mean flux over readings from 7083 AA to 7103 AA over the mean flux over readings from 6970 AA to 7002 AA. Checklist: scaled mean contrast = -1.1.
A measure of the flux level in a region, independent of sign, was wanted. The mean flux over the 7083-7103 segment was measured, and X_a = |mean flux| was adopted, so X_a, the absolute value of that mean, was 15.6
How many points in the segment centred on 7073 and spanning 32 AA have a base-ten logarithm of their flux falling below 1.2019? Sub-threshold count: 5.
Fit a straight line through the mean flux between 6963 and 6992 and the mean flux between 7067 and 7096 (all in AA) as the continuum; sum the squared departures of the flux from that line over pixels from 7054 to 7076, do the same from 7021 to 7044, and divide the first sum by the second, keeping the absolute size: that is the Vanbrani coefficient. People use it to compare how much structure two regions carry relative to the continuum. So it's 1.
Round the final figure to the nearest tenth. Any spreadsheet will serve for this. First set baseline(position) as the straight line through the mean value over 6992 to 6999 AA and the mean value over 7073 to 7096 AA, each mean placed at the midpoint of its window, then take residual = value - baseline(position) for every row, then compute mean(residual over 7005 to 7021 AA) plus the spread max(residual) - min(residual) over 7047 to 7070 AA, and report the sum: 1.2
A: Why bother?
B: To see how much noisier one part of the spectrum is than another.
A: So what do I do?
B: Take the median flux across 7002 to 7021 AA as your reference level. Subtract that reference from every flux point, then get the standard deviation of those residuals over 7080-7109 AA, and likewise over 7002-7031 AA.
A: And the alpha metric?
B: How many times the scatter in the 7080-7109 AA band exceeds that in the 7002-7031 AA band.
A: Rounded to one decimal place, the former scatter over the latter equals 1.0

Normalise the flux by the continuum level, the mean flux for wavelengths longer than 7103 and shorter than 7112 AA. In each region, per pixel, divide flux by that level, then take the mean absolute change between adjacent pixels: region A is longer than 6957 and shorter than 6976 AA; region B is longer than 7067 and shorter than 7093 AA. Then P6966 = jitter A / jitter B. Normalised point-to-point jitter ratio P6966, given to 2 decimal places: 0.51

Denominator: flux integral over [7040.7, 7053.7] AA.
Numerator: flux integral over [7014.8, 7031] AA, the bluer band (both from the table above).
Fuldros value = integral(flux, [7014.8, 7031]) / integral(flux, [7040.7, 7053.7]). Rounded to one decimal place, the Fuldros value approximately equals 1.2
